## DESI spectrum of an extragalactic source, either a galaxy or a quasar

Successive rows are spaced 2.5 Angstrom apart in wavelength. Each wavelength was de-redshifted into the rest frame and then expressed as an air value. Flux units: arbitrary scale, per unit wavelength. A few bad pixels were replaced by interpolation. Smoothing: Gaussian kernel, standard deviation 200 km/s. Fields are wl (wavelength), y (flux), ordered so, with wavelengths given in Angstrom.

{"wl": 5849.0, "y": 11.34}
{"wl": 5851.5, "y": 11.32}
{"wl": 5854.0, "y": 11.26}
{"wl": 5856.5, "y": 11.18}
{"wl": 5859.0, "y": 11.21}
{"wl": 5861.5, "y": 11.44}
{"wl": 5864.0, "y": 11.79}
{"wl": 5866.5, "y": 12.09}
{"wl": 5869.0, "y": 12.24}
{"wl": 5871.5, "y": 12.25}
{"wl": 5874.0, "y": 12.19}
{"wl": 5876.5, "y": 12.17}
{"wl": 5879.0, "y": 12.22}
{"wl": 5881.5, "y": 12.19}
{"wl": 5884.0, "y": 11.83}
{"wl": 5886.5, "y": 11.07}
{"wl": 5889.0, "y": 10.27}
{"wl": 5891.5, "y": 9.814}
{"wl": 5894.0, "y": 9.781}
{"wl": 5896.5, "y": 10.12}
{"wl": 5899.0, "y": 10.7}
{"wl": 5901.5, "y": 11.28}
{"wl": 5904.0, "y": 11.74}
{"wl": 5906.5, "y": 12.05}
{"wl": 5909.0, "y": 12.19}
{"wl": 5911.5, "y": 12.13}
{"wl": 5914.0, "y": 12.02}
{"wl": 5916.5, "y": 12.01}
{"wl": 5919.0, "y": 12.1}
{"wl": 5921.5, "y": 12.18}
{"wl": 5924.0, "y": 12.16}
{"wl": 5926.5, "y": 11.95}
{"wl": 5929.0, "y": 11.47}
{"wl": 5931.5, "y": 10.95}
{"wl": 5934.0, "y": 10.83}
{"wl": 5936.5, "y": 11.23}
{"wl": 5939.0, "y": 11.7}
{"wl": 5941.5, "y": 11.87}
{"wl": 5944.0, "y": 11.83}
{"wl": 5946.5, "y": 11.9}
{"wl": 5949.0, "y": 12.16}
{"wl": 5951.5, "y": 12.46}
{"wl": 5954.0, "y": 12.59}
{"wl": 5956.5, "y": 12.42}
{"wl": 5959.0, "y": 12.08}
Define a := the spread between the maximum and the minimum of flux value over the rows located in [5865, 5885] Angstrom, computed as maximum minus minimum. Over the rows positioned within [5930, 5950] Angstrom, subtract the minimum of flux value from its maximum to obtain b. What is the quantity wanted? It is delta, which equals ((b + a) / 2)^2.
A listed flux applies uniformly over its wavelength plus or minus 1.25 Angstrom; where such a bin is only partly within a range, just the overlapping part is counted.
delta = 0.8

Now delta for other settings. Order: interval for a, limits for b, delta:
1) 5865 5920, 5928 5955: 4.5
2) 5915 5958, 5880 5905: 4.3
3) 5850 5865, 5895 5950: 1.8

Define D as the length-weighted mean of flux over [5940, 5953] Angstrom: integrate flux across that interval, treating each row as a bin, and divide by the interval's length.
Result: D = 12.0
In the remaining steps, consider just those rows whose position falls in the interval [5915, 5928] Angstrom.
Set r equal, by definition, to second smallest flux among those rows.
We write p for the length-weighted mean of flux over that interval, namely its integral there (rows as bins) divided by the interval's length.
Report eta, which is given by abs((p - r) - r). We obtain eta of 12.0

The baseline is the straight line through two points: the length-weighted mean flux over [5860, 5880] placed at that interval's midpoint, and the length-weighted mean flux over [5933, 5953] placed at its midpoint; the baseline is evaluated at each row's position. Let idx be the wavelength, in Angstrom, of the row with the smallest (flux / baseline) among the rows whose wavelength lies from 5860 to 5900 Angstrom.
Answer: 5894.0 Angstrom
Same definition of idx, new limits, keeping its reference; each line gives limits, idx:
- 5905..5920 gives 5916.5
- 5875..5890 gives 5889.0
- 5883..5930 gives 5894.0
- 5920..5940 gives 5934.0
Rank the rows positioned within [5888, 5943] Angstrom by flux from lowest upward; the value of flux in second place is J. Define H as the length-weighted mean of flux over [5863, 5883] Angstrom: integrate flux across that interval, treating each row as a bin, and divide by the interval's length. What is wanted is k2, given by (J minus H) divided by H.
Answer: -0.19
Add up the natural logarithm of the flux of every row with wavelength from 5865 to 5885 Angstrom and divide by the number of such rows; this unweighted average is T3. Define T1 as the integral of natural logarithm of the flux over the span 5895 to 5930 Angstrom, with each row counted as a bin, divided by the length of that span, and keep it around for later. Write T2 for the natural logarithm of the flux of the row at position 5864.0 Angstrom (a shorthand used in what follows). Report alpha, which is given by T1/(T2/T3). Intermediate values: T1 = 2.46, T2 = 2.47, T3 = 2.50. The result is 2.49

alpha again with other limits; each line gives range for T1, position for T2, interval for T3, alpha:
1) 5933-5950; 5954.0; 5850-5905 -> 2.35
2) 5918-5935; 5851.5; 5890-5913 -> 2.43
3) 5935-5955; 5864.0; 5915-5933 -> 2.48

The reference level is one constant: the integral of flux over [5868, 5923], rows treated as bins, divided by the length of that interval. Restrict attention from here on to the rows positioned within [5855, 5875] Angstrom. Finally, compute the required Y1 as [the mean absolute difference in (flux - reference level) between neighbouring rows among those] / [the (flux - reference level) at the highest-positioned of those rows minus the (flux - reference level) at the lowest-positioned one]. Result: 0.16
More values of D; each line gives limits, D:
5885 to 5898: 10.3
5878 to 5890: 11.5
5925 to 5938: 11.3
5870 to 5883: 12.2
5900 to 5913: 11.9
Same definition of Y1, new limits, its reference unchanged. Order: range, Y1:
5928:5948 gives 0.59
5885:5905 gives 0.69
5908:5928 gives -0.35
